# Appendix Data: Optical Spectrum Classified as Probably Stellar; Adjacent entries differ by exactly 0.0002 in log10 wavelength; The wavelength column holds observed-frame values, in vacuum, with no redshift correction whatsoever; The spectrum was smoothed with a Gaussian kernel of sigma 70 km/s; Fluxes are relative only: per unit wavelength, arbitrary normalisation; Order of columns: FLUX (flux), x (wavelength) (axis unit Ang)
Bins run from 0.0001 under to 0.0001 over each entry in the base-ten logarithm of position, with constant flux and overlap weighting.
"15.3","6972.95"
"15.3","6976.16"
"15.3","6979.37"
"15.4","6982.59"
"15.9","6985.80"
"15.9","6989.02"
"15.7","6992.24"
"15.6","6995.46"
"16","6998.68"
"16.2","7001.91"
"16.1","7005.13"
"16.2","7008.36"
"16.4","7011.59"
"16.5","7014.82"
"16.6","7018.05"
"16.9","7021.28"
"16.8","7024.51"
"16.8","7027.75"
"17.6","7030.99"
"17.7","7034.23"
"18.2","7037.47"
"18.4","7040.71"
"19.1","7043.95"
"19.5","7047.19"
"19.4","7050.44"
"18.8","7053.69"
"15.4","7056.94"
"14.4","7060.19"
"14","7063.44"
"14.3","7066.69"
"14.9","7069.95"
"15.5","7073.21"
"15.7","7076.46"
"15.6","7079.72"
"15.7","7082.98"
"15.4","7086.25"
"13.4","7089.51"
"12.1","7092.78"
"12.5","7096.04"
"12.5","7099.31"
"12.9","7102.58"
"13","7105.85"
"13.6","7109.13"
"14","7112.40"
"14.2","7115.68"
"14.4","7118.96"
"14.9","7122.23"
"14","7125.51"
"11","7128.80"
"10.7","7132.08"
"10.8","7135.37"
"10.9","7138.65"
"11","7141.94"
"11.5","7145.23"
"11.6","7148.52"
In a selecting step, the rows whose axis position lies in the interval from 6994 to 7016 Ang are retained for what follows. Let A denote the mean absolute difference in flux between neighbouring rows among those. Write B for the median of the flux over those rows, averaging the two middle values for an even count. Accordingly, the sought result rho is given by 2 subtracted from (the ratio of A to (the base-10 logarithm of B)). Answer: -1.85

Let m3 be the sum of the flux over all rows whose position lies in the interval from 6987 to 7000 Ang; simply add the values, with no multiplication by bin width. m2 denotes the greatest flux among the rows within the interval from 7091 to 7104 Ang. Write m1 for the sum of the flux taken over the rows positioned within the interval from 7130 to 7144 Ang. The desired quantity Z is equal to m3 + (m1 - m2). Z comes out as 94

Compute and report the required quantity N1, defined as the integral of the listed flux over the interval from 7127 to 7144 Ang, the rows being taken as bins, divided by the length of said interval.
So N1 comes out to 11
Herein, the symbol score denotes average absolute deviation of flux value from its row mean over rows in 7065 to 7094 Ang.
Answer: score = 1.0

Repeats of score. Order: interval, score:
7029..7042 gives 0.3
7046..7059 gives 1.4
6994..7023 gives 0.3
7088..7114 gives 0.5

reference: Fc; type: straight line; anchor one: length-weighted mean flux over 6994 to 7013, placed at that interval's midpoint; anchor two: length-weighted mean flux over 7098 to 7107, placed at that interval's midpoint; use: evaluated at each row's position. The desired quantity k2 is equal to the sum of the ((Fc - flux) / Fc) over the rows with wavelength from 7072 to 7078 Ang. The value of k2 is -0.3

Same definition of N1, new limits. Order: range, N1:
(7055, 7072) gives 15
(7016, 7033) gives 17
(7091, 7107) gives 13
